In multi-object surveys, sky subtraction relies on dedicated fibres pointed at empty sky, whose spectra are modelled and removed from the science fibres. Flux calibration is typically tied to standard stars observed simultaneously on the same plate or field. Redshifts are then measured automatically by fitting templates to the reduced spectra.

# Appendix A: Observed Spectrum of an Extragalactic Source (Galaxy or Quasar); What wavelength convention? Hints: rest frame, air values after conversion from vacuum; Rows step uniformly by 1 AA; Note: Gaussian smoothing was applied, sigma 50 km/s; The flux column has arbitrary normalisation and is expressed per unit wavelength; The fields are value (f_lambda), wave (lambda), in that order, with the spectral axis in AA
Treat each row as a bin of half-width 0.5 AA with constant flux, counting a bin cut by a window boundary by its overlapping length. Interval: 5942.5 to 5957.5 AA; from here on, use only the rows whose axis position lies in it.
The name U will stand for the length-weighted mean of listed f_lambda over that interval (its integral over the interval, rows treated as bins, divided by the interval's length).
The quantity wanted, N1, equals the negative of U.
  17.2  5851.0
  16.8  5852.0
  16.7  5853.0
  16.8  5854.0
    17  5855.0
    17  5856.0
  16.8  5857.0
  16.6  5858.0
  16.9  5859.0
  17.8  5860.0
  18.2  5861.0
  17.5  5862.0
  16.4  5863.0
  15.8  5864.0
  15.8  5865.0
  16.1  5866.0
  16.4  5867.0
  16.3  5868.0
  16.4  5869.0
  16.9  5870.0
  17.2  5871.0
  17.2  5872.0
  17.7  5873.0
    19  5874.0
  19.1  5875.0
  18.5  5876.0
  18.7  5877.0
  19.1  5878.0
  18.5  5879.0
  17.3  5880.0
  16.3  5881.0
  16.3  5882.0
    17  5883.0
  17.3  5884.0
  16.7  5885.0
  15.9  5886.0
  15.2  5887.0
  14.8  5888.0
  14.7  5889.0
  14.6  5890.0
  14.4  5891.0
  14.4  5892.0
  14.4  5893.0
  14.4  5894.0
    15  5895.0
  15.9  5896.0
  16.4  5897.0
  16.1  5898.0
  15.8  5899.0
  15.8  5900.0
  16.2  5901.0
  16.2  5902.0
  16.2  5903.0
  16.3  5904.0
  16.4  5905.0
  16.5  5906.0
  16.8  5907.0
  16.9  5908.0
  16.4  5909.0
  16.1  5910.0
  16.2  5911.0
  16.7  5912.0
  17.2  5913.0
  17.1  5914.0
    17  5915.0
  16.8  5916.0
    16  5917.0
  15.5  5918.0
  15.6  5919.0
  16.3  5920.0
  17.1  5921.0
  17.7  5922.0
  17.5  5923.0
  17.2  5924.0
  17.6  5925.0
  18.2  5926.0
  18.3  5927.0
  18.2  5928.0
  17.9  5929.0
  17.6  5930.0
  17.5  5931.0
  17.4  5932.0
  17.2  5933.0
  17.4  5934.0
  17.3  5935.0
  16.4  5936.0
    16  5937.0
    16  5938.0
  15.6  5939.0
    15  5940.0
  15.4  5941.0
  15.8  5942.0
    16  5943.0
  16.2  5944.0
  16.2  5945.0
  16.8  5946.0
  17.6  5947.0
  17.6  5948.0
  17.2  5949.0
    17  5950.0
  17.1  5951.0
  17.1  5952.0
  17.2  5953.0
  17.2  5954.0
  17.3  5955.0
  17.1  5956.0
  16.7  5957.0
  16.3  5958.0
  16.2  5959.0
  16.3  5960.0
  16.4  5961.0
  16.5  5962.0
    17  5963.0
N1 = -16.95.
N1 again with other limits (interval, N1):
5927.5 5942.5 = -16.71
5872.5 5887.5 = -17.51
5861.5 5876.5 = -17.09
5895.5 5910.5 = -16.27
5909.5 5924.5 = -16.67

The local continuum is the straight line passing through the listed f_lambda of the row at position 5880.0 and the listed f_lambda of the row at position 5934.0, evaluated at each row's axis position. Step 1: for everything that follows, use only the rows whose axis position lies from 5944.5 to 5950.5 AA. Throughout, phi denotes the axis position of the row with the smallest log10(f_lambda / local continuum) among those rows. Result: 5945.0 AA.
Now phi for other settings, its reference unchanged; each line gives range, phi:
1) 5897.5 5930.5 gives 5918.0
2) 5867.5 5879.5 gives 5868.0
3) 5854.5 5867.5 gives 5865.0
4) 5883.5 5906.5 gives 5894.0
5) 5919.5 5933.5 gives 5920.0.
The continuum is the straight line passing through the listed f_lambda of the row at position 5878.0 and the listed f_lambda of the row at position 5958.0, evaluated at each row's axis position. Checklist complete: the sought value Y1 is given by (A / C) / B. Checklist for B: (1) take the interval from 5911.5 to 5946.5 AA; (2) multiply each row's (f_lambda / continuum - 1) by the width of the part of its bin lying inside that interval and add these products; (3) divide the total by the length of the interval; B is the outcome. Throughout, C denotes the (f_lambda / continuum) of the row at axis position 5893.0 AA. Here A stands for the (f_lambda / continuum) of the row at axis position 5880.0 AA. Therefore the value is -39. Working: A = 0.91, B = -0.03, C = 0.78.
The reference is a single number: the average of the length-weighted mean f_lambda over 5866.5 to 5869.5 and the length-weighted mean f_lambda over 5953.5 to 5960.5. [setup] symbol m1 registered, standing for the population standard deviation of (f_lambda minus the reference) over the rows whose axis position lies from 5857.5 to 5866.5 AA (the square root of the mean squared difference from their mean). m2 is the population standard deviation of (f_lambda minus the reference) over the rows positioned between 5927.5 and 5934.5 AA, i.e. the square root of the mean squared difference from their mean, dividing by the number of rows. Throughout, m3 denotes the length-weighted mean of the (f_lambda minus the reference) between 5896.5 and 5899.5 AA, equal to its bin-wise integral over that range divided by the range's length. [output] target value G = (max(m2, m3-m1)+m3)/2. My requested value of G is -0.07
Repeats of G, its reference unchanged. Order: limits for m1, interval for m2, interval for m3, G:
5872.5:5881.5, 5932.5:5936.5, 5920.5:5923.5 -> 0.64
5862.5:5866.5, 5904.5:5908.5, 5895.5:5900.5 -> -0.17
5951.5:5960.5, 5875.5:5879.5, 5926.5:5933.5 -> 0.97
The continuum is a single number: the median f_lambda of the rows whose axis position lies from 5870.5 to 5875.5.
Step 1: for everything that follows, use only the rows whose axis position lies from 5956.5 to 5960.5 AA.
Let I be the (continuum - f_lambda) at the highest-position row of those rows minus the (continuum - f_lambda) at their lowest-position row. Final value 0.40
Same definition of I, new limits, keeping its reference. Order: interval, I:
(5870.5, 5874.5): -1.80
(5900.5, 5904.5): -0.10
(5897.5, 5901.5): -0.10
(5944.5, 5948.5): -1.40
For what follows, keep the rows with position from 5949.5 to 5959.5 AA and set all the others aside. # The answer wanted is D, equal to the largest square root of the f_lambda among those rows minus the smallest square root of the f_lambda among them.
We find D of 0.13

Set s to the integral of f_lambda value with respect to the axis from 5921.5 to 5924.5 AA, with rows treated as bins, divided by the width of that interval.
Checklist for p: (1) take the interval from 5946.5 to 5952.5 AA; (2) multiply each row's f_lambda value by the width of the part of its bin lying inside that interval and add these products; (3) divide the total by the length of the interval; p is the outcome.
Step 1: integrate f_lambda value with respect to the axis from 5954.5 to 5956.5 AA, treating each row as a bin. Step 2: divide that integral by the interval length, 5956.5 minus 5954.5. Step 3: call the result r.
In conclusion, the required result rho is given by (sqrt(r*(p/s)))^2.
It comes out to 17.0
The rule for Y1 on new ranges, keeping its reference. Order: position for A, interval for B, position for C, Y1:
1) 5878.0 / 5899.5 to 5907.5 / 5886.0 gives -11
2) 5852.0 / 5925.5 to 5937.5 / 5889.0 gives 84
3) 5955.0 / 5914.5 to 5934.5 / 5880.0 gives -77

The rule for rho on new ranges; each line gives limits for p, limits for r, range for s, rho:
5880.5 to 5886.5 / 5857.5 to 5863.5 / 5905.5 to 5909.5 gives 17.2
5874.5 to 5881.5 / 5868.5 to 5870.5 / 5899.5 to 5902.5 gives 18.9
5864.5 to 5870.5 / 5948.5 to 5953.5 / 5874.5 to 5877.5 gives 14.9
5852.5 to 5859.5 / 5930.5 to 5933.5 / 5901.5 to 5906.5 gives 17.9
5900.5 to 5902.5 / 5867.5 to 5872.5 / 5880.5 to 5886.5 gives 16.4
